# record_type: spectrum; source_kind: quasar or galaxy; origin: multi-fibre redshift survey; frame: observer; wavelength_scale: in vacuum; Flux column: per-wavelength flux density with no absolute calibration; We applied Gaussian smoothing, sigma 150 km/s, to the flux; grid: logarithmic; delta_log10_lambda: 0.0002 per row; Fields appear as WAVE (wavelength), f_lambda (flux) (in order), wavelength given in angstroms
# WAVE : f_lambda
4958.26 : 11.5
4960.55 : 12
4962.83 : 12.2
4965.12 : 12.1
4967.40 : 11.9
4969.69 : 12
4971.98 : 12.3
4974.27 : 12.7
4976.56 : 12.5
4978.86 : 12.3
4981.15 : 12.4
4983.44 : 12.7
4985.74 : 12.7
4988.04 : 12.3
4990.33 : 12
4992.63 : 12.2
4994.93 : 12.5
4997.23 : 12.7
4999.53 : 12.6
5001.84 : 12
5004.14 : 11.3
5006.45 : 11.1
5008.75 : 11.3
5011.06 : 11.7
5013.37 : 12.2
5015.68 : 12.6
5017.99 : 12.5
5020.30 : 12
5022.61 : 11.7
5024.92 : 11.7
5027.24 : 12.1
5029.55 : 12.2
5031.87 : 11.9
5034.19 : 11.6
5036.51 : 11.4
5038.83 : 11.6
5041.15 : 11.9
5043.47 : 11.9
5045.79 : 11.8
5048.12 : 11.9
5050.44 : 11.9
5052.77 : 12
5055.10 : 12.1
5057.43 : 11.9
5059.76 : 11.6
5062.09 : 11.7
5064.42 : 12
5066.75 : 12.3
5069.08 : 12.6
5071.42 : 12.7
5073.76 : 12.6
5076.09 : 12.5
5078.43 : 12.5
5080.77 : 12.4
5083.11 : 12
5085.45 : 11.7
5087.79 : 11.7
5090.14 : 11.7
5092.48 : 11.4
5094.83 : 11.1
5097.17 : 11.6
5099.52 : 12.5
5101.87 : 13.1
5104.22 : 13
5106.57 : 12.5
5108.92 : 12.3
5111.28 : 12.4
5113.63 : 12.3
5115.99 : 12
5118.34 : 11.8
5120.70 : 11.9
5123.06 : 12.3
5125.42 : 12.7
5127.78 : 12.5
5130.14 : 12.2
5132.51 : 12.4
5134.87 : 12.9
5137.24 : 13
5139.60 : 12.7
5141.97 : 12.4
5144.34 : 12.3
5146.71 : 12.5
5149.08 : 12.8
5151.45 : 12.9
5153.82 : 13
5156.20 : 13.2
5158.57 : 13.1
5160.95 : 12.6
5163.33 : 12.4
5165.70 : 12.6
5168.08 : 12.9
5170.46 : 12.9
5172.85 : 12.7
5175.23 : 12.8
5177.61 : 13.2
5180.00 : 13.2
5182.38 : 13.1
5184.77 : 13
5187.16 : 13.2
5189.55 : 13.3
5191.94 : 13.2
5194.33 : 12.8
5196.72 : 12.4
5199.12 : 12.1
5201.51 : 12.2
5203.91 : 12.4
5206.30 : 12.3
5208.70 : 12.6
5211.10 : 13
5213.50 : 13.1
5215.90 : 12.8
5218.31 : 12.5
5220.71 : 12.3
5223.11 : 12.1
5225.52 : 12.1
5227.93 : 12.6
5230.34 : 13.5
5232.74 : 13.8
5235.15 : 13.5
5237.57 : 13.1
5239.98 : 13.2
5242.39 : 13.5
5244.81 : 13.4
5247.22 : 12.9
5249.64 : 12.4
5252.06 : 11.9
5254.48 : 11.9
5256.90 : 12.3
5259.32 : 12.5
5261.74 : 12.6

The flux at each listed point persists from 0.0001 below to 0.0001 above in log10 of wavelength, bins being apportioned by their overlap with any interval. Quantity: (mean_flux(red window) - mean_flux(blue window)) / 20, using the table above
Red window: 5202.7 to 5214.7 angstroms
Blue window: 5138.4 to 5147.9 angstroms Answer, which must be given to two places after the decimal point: 0.01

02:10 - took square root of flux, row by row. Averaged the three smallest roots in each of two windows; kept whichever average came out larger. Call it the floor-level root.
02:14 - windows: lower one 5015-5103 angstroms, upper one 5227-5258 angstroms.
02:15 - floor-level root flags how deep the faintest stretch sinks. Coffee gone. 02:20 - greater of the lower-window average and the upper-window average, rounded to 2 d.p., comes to 3.47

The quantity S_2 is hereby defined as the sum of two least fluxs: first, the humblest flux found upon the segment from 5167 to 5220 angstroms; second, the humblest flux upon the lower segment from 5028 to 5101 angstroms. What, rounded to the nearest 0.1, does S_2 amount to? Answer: 23.2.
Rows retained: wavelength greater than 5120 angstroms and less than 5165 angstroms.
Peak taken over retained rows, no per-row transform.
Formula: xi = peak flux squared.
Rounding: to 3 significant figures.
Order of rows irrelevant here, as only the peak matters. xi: 174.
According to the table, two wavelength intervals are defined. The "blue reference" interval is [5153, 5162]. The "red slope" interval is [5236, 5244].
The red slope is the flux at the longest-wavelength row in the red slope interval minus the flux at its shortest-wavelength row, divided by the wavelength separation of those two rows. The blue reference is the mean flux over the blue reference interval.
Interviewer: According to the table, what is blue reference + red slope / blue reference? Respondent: 13.0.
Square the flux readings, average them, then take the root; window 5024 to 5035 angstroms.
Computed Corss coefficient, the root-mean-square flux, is 11.9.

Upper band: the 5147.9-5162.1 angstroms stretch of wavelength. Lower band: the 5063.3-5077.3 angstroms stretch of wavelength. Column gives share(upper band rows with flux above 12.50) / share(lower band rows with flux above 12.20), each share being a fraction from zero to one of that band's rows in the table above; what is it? 1.20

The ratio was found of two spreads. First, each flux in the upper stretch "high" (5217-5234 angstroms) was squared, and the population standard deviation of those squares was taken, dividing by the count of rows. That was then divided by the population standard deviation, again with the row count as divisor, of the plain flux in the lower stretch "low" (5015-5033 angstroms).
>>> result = 52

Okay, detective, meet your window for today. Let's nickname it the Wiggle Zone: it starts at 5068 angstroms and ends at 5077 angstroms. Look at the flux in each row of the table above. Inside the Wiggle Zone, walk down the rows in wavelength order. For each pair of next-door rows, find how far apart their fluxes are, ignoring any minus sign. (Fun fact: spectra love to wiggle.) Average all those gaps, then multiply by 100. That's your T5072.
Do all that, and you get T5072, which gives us 10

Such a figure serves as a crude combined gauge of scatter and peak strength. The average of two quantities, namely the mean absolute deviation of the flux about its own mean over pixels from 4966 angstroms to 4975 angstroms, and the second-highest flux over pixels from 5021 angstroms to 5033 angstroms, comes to 6.19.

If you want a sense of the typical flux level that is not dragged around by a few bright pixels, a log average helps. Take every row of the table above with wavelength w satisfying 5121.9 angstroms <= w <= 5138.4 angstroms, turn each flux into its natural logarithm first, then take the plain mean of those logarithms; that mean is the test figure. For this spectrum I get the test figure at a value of 2.53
